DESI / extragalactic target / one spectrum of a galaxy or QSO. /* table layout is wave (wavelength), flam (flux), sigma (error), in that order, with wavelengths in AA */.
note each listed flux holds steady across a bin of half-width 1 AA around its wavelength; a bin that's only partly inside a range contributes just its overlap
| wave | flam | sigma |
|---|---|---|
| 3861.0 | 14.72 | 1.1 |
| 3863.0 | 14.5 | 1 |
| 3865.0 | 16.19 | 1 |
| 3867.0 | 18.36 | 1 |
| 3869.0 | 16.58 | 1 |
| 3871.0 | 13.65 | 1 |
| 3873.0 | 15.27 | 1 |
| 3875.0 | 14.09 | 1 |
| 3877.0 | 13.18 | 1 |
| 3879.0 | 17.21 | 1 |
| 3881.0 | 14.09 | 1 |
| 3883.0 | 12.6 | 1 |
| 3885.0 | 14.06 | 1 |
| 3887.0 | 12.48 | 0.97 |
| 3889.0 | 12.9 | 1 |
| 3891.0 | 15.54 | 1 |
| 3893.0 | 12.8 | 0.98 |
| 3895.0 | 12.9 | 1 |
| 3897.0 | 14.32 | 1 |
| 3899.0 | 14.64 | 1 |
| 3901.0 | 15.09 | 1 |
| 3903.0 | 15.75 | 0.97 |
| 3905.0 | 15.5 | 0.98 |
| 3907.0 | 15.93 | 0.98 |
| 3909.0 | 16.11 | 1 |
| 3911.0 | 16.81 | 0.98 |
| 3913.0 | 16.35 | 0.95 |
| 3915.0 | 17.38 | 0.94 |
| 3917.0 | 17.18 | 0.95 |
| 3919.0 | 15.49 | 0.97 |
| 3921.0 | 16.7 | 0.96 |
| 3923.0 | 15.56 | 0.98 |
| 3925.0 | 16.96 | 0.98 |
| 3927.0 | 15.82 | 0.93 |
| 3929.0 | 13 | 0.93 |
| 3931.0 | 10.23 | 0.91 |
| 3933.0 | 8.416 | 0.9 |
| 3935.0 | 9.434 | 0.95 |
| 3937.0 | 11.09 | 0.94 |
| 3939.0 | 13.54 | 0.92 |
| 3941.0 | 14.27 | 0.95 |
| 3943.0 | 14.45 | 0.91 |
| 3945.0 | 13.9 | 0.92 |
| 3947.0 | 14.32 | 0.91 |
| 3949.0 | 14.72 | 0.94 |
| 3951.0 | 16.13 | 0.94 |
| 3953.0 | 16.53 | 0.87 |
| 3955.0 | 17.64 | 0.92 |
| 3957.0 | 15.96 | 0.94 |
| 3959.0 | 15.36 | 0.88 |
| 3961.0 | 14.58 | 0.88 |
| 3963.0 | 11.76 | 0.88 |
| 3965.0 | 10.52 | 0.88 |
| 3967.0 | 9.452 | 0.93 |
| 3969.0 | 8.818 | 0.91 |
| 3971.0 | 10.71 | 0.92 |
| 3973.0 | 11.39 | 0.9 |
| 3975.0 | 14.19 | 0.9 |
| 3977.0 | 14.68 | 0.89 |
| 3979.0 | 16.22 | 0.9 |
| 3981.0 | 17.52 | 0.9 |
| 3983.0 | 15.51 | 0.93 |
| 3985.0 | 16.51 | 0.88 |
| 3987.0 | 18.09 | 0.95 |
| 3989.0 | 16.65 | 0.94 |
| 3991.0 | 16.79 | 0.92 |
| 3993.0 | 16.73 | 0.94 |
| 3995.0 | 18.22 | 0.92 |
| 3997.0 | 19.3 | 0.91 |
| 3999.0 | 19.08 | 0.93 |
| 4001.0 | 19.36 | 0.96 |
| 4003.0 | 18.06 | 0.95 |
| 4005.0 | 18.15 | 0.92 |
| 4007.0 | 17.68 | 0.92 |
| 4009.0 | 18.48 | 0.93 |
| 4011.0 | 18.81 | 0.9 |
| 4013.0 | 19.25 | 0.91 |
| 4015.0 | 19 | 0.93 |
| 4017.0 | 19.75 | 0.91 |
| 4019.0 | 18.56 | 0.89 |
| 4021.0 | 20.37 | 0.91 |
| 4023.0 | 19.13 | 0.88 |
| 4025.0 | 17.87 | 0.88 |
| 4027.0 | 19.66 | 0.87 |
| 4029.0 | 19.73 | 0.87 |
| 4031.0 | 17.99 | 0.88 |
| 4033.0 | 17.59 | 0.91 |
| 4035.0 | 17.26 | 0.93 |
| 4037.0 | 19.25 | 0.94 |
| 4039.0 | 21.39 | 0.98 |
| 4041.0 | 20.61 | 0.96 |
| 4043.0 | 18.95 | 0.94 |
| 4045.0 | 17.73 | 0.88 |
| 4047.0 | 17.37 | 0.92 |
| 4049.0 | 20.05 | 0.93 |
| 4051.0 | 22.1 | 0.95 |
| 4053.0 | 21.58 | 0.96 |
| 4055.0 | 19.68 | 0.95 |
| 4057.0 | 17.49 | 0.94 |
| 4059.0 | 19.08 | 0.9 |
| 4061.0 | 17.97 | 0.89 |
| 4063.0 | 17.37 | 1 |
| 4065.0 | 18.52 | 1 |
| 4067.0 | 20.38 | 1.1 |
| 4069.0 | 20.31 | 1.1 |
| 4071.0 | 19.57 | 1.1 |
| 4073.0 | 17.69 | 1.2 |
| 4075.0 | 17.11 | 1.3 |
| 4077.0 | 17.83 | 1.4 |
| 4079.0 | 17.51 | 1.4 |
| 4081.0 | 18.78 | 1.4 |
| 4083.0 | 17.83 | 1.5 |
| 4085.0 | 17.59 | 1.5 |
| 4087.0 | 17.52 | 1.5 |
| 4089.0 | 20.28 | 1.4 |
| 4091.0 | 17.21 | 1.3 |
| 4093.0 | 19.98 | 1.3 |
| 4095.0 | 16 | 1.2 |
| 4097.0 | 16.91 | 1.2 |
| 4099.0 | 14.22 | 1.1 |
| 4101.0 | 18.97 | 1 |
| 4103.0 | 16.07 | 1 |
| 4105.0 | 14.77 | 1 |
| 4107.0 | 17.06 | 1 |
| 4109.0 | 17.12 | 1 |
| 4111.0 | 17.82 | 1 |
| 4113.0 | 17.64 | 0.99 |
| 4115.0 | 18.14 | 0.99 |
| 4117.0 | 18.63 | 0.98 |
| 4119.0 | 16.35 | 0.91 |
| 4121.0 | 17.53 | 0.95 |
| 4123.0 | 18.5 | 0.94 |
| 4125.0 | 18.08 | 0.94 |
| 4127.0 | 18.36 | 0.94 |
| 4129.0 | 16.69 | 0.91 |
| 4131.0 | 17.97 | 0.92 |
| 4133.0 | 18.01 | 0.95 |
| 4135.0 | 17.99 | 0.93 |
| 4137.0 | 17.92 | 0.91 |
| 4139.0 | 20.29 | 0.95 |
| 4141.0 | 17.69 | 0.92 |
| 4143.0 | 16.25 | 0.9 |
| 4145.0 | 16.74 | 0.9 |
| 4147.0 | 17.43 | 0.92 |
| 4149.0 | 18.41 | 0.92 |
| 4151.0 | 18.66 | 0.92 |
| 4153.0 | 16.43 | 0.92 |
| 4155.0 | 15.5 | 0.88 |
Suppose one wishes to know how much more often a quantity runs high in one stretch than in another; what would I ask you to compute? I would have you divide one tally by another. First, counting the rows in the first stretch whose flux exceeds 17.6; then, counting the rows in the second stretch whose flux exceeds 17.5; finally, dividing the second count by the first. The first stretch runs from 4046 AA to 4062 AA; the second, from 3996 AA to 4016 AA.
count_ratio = 1.67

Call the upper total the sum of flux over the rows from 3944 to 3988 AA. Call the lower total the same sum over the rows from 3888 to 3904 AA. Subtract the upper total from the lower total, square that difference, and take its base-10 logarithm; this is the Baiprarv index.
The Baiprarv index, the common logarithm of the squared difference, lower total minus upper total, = 4.6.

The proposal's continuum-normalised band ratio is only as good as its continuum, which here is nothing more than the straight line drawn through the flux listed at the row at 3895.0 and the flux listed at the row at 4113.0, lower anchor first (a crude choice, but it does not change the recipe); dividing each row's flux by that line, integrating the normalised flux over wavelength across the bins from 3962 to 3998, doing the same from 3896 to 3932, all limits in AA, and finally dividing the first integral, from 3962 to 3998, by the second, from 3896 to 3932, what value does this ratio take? 0.85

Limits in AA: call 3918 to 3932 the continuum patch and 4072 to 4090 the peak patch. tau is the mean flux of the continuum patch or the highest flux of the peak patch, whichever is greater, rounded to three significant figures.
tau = 20.3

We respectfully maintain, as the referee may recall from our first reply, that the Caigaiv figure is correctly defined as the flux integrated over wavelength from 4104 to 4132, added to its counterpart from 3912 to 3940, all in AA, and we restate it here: 884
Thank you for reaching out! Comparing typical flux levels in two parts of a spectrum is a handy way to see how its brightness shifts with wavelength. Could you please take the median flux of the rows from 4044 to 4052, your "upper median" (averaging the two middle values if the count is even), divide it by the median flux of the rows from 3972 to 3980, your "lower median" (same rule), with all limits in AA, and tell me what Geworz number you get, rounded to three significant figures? 1.31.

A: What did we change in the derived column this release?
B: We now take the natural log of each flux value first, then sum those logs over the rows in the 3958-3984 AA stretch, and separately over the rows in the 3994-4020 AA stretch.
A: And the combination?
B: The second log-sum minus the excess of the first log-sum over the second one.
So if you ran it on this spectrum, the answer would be 43.0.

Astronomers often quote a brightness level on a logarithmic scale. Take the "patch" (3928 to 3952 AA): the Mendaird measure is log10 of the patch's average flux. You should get 1.11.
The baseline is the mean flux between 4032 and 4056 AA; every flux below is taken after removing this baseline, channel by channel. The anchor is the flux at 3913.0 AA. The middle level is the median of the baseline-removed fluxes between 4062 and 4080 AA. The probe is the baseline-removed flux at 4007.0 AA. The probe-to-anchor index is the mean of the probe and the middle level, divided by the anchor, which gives 0.5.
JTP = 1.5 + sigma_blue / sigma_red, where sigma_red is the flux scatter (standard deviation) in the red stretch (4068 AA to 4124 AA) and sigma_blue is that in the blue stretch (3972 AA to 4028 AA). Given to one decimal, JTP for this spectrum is 2.9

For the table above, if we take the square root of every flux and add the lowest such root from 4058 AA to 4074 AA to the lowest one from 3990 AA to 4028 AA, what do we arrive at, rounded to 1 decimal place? 8.3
